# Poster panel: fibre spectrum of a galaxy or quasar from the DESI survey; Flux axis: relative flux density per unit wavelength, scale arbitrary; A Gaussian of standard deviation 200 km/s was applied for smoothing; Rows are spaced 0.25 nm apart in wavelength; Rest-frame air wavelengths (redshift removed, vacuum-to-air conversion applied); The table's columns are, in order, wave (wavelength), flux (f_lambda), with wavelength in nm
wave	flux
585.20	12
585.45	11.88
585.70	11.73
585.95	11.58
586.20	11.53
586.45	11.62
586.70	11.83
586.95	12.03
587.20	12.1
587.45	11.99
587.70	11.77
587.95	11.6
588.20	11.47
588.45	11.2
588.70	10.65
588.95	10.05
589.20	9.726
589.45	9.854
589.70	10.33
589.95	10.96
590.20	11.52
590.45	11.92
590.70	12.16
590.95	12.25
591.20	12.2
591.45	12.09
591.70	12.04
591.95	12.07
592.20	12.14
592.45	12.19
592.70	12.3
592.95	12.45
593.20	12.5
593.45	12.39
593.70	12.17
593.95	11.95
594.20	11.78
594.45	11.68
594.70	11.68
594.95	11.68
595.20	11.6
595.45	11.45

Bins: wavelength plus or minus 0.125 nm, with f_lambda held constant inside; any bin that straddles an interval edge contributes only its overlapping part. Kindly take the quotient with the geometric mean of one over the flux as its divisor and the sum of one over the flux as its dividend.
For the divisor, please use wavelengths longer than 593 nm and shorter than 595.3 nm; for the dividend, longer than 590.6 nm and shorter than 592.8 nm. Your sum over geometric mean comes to 8.83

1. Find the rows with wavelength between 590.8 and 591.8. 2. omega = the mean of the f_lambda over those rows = 12.1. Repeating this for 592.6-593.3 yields 12.4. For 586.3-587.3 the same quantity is 11.9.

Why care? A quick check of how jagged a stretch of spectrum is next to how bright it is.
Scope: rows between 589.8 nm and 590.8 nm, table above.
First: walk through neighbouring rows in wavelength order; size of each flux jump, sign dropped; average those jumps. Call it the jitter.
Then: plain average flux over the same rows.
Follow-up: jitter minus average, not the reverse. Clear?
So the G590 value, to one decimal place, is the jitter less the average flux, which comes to -11.2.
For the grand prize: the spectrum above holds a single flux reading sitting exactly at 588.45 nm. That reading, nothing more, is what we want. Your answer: 11.2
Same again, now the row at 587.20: 12.1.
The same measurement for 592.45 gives 12.19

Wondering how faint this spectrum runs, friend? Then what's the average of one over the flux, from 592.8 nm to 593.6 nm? 0.080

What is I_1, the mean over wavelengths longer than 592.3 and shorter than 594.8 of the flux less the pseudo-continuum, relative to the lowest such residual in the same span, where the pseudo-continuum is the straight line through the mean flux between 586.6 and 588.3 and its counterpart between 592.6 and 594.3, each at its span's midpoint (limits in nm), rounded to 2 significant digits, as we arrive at 0.19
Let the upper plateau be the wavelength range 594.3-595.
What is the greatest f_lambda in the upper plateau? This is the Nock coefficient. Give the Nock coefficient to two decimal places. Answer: 11.68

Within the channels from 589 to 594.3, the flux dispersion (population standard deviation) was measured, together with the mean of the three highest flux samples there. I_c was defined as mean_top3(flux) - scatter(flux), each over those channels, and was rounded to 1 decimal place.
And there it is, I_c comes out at 11.6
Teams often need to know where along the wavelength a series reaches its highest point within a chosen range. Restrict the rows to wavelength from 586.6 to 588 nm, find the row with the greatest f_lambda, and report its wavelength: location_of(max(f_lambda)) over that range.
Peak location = 587.20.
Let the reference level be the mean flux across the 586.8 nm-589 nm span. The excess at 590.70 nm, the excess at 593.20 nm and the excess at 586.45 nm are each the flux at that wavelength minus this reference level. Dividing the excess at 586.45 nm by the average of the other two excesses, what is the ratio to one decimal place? 0.2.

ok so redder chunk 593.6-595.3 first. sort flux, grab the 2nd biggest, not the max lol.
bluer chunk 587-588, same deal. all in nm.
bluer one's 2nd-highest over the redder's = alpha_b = 1.00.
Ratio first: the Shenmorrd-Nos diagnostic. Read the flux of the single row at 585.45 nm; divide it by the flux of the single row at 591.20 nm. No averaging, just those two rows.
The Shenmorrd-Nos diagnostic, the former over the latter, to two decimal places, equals 0.97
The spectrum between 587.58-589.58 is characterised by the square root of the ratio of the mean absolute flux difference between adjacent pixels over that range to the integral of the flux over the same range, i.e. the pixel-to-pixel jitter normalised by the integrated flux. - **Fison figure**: 0.120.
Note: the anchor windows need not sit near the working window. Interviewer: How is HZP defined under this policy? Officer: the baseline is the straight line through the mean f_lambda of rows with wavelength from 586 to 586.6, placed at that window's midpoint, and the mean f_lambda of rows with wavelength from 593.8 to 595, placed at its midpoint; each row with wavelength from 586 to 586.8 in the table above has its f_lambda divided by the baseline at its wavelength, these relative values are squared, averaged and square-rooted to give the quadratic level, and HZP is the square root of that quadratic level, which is 1.00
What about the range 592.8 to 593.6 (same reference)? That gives 1.03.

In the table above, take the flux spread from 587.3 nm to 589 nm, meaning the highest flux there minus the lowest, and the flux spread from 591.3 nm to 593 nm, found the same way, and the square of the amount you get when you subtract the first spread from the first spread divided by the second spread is 7.79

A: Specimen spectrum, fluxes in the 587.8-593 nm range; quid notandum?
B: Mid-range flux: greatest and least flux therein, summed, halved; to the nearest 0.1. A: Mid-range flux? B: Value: 11.1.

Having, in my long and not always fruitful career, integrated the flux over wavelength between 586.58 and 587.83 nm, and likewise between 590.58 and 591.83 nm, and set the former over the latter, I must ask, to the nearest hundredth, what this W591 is 0.98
